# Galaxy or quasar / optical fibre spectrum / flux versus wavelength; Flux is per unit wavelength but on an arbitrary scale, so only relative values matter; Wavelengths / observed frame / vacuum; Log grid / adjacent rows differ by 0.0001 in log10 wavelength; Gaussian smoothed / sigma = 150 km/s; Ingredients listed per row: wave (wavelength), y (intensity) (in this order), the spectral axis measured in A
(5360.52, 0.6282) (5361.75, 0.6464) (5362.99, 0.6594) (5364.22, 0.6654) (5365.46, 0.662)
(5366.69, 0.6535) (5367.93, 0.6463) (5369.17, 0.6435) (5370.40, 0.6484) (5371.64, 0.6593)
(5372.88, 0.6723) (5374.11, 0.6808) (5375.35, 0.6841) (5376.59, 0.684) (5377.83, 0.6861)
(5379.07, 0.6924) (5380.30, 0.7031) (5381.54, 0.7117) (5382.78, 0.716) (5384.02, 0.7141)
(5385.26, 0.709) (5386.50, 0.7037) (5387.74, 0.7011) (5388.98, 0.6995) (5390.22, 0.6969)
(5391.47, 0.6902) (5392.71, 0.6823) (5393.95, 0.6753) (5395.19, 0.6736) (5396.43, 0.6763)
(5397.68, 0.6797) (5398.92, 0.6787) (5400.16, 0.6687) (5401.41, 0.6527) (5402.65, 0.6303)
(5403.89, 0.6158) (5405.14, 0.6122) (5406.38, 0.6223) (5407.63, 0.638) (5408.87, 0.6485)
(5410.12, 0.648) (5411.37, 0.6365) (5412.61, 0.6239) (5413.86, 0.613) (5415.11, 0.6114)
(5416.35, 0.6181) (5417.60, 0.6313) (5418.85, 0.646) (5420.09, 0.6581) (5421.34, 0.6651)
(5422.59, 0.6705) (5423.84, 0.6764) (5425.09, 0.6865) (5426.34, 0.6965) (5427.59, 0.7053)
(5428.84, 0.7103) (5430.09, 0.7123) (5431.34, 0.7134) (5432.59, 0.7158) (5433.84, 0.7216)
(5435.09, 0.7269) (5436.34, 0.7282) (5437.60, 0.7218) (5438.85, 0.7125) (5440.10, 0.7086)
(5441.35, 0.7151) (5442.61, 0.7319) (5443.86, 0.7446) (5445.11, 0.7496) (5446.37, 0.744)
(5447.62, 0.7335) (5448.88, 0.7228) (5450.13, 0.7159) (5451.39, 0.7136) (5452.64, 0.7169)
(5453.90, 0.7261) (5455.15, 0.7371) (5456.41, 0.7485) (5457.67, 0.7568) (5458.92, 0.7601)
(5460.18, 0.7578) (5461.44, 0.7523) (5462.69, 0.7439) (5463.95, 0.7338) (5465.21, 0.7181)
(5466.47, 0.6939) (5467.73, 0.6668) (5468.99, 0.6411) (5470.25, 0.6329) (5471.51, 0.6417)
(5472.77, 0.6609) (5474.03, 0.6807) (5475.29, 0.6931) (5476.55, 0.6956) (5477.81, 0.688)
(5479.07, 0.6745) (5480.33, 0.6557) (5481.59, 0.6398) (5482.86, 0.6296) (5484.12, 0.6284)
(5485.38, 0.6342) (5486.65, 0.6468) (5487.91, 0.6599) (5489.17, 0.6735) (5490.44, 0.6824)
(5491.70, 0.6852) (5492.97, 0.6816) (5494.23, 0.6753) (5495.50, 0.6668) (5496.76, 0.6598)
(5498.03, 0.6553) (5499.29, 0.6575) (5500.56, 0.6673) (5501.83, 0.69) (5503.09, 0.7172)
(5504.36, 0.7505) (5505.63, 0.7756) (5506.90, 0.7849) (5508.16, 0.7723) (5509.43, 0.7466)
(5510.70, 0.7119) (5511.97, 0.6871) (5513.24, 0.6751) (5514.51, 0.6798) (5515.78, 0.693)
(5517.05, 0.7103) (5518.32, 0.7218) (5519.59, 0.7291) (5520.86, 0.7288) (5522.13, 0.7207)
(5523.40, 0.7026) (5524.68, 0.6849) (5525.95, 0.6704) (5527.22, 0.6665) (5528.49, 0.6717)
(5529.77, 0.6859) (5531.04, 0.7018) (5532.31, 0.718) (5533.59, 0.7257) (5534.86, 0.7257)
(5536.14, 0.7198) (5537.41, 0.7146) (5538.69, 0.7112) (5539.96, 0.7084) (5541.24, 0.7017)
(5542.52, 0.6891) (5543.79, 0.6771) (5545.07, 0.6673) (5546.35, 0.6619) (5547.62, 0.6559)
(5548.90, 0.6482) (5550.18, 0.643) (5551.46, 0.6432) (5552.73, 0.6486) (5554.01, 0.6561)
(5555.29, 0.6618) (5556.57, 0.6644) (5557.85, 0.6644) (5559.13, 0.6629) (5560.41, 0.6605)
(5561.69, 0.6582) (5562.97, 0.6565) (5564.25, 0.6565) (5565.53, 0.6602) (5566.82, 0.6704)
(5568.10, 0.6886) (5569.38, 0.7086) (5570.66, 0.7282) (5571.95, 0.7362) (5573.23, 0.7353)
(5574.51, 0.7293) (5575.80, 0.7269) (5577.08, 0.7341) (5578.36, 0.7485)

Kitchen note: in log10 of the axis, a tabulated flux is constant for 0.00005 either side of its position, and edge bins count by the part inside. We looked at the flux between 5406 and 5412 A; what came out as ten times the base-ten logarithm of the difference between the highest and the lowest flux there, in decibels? -16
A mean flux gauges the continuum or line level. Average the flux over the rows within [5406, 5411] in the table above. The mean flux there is 0.64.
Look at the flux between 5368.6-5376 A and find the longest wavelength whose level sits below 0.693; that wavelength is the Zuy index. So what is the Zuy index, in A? 5375.35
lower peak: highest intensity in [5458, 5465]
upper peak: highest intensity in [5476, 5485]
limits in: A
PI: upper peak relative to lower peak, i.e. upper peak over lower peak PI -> 0.92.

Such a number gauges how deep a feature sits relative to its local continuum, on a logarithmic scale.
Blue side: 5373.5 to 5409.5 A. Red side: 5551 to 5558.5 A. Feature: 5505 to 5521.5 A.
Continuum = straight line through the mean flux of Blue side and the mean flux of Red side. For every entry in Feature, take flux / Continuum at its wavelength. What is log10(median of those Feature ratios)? 0.038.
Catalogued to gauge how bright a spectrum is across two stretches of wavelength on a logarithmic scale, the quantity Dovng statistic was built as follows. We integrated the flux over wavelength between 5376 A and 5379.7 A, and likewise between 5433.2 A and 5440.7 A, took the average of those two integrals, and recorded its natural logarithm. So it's 1.38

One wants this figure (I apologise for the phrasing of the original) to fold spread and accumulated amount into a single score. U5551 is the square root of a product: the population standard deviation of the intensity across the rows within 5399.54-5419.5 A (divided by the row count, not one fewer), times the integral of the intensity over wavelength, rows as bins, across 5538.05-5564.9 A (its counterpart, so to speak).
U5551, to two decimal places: 0.54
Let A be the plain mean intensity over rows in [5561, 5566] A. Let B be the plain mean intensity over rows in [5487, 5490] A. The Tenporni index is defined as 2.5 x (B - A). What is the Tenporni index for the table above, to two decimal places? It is 0.02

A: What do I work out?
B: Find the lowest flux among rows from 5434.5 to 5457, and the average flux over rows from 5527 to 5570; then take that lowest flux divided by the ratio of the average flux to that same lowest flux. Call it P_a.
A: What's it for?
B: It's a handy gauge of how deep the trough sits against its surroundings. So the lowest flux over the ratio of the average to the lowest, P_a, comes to 0.74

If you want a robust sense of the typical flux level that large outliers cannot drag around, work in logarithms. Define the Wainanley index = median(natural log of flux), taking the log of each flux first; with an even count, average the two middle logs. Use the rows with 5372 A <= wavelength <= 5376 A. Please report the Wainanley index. -0.384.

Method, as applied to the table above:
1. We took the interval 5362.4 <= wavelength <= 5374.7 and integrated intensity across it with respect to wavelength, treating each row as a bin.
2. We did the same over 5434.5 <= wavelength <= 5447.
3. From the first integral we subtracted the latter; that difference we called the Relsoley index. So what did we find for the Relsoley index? -1.0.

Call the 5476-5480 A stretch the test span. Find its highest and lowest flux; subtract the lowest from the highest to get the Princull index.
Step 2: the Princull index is 0.021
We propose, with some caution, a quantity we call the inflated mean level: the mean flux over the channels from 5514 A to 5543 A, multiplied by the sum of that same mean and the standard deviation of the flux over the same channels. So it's 0.509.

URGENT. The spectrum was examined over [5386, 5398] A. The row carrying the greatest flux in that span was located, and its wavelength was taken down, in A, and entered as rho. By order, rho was 5386.50 A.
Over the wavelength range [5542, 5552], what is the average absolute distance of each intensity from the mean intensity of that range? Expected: 0.013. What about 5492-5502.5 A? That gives 0.010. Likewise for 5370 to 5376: 0.012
